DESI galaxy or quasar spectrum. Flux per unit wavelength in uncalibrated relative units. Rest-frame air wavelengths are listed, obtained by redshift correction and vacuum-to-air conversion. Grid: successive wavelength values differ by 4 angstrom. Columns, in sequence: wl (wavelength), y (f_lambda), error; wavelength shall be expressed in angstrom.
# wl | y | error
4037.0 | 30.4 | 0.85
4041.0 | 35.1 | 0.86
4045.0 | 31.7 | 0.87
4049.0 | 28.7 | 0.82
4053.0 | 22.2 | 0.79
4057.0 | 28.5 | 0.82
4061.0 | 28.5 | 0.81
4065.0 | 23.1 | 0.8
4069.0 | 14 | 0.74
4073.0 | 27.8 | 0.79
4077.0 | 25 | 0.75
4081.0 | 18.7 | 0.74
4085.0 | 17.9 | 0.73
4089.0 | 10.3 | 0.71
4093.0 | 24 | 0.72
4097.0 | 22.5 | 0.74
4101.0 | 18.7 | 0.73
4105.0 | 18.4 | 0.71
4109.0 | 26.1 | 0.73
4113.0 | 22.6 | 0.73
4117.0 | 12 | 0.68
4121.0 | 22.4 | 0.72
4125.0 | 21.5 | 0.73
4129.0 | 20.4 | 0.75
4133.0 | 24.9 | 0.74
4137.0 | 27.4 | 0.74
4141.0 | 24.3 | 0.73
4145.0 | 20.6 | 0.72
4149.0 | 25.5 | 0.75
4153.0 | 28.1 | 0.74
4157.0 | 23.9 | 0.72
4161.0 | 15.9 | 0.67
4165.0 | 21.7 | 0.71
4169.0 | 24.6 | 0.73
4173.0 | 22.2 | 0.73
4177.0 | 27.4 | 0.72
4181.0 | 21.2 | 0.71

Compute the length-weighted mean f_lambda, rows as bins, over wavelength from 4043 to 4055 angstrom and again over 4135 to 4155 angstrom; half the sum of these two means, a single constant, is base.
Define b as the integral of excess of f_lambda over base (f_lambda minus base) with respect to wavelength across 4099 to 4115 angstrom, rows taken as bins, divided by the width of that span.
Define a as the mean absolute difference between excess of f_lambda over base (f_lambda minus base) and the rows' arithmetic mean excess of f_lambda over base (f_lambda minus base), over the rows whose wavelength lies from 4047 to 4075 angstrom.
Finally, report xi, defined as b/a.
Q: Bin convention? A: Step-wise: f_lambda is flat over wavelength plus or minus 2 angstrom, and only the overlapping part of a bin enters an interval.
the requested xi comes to -1.2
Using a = 4.2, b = -5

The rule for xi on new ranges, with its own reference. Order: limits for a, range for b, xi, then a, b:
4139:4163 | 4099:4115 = -1.5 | 3.2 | -5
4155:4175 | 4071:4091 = -2.8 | 2.3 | -6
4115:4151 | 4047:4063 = 0.2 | 3.1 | 1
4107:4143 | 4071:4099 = -1.9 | 3.0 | -5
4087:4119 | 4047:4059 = 0.0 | 4.5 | 0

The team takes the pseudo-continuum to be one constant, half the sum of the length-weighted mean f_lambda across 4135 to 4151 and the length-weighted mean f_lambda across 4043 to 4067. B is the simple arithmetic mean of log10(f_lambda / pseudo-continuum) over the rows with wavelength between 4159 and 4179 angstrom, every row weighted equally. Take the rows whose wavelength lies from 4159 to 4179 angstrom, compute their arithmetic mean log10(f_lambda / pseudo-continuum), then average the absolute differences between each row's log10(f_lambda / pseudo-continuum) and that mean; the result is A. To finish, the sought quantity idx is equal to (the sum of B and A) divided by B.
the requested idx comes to 0.14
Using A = 0.059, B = -0.069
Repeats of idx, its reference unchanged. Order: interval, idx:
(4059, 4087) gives -0.20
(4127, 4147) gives -0.06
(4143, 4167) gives 0.00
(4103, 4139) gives 0.14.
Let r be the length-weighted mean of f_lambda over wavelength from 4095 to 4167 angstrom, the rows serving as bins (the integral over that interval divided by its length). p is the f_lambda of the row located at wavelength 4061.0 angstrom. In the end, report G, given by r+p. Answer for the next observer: 51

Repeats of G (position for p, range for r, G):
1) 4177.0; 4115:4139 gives 49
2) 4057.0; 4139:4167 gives 51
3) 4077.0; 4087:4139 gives 46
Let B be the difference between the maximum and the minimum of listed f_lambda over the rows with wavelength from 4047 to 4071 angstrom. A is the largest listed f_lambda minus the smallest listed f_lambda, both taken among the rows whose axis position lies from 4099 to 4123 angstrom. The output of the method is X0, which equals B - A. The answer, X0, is 0.6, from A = 14.1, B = 14.7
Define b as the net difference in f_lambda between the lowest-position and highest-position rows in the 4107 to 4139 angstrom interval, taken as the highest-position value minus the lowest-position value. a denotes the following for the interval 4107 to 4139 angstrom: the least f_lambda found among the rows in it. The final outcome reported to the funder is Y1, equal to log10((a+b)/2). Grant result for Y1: 0.8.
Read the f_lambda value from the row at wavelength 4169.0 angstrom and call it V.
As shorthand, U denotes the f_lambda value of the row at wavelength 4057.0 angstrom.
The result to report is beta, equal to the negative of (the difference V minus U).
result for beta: 3.9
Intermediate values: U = 28.5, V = 24.6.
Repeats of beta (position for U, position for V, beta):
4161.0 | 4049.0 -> -12.8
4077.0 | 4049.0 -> -3.7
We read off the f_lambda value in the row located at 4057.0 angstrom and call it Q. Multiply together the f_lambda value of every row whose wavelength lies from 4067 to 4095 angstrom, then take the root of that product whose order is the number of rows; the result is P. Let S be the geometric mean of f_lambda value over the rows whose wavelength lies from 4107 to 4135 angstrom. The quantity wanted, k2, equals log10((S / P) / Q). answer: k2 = -1.41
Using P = 19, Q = 28.5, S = 21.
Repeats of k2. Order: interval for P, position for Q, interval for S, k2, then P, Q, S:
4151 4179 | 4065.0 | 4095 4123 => -1.43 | 23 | 23.1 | 20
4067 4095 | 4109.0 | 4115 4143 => -1.36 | 19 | 26.1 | 21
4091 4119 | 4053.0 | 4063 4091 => -1.38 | 20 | 22.2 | 19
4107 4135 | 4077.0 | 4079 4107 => -1.46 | 21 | 25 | 18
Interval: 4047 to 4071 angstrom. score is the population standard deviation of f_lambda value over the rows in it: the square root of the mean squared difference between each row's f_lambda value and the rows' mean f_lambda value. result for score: 5.27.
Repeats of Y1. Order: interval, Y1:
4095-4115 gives 1.0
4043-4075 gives 0.7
